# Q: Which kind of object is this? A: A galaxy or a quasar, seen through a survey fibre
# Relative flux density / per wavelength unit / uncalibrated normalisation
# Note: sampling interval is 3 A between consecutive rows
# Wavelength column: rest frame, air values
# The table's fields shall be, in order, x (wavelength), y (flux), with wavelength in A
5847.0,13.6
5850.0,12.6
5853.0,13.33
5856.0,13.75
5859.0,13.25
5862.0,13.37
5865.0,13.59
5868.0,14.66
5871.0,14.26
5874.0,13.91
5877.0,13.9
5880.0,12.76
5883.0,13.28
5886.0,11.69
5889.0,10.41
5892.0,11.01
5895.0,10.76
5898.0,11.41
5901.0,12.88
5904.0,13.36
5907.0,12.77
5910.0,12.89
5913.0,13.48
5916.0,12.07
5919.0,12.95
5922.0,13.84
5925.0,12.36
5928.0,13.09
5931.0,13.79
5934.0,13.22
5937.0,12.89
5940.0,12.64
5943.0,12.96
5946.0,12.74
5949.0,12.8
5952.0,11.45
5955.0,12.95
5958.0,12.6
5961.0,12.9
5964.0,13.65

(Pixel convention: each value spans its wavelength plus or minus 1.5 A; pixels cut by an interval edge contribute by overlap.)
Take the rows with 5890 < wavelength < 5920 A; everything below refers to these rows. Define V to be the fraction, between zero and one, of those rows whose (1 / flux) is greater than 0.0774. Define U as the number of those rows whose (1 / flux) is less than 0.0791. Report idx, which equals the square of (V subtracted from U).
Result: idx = 28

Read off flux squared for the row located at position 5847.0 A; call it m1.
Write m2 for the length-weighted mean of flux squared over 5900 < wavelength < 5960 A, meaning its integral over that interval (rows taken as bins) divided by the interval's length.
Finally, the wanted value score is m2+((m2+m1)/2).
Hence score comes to 342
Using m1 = 185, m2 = 166.3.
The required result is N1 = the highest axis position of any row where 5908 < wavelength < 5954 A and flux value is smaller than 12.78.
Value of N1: 5952.0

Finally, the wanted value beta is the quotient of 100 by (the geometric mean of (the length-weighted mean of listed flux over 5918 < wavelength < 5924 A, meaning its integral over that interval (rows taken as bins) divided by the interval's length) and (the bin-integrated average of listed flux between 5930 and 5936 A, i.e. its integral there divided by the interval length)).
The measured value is 7.47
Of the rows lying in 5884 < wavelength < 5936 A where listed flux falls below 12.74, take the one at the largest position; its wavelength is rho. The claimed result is 5925.0 A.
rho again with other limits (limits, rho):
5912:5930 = 5925.0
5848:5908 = 5898.0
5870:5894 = 5892.0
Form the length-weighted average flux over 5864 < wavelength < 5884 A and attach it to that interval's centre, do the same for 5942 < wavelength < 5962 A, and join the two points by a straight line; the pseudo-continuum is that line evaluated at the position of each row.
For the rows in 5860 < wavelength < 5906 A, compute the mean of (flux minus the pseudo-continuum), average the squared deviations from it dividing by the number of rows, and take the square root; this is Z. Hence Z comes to 1.2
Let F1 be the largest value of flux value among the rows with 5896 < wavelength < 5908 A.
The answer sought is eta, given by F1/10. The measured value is 1.34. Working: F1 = 13.36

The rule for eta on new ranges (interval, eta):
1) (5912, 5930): 1.38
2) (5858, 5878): 1.47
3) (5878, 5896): 1.33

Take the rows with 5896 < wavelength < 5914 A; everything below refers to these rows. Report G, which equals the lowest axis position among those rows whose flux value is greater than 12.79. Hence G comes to 5901.0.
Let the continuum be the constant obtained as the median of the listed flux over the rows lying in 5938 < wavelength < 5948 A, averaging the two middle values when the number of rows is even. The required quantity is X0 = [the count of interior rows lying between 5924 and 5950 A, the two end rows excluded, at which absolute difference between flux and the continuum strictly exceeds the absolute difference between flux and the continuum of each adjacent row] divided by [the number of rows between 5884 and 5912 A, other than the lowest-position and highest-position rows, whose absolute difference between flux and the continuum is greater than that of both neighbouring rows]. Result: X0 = 0.67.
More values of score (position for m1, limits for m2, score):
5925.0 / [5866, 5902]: 317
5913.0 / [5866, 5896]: 337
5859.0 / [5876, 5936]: 327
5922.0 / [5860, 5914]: 344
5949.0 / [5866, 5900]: 322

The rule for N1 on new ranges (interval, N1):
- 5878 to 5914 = 5907.0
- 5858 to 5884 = 5880.0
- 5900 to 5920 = 5916.0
